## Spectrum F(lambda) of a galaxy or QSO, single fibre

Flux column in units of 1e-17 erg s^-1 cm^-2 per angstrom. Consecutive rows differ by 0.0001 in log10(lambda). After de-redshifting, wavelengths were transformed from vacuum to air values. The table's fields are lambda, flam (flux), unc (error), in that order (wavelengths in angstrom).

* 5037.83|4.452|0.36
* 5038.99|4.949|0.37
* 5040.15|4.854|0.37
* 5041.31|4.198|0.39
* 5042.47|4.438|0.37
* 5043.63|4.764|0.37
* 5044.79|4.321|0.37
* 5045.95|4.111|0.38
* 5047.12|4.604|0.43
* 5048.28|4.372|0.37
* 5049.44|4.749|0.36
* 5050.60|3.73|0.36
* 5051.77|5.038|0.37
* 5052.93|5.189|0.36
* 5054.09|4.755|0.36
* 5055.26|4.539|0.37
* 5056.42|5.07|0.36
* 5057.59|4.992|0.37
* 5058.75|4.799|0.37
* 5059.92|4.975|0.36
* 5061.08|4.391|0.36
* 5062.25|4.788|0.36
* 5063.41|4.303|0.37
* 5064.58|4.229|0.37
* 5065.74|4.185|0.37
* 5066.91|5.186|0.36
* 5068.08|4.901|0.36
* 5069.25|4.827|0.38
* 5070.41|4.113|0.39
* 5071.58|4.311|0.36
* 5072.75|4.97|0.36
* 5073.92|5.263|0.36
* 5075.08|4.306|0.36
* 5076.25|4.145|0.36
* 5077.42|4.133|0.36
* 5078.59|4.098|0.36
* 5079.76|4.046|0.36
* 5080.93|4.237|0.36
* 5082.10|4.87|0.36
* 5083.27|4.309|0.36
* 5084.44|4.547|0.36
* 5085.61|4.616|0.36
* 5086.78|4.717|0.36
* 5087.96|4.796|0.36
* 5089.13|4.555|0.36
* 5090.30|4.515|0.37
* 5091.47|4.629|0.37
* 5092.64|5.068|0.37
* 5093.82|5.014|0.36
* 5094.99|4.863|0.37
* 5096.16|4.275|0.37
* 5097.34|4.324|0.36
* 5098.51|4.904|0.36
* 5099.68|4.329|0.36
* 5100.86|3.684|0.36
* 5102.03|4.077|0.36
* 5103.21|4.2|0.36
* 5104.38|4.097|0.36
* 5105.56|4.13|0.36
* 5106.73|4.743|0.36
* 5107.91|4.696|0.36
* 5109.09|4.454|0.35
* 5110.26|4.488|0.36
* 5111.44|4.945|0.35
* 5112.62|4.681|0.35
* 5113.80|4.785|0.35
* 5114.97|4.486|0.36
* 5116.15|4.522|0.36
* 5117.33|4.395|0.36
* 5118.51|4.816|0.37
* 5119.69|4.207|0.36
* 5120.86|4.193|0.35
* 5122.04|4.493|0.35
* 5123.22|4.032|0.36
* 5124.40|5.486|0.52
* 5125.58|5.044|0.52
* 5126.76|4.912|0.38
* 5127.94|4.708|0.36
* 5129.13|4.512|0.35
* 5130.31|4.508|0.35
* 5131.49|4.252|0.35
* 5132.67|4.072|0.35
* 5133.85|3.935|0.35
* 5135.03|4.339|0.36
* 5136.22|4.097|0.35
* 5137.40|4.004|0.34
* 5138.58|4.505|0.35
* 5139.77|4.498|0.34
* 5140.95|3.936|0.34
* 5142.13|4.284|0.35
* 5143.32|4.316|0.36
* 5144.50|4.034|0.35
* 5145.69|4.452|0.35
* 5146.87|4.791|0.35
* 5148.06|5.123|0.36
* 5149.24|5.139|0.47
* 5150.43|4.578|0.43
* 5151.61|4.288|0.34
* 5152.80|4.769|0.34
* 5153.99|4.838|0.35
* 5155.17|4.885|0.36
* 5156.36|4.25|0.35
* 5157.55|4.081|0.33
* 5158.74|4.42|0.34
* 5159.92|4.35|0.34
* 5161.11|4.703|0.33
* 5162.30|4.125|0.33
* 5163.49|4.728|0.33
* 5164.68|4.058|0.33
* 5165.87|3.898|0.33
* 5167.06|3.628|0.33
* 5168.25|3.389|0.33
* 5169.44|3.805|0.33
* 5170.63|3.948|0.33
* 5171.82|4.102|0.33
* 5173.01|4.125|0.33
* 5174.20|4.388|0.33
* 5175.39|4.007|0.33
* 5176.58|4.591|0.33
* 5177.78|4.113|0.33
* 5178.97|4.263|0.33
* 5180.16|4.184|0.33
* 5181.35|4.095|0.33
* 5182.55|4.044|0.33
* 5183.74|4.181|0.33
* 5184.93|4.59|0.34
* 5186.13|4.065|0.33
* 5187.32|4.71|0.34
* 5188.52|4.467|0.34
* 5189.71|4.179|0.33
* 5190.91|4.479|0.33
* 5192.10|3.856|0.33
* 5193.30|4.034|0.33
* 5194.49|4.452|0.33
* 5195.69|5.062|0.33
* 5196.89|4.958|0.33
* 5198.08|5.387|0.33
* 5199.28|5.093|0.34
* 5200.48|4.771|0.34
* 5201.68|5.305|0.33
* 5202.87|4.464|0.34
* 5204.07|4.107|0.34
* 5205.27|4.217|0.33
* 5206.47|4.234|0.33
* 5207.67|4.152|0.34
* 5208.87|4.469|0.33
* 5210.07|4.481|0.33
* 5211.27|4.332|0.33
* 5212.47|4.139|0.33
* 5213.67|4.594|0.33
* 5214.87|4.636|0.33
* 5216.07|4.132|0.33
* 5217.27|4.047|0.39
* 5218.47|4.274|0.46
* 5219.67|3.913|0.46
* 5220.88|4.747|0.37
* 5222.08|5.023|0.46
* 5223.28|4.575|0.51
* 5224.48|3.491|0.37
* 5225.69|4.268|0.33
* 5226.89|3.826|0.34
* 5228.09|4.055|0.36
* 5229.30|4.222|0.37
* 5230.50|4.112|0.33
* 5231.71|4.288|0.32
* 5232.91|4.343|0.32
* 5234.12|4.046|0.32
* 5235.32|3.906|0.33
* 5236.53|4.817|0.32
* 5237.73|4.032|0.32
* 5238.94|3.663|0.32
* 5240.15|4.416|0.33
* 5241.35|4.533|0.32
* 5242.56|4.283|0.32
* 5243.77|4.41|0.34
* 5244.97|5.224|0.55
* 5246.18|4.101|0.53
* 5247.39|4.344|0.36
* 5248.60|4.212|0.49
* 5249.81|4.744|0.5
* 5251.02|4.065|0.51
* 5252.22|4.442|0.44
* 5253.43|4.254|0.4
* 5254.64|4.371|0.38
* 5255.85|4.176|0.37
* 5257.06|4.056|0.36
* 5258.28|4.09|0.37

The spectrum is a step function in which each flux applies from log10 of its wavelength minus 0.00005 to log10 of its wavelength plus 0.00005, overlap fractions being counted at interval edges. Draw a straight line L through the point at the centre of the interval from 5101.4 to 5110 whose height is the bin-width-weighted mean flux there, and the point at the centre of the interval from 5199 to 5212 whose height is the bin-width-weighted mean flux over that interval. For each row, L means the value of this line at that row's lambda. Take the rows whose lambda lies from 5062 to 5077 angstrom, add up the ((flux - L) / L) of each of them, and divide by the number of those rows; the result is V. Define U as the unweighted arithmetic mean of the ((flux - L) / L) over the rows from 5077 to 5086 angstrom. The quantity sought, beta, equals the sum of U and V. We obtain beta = 0.08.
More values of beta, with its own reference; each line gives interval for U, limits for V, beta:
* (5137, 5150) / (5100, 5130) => 0.05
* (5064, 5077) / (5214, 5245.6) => 0.01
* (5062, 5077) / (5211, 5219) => 0.02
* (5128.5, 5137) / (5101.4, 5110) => -0.03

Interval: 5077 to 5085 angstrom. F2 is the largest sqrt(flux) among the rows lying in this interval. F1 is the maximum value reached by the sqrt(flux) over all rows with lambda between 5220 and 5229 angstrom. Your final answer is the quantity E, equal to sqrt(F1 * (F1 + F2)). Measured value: 3.16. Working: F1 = 2.241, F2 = 2.21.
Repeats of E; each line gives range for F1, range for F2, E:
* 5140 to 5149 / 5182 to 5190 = 3.17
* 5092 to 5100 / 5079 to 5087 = 3.17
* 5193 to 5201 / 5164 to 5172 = 3.18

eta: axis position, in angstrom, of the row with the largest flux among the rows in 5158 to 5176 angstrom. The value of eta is 5163.49 angstrom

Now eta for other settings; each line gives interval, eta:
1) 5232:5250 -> 5244.97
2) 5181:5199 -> 5198.08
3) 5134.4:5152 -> 5149.24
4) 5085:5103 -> 5092.64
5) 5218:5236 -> 5222.08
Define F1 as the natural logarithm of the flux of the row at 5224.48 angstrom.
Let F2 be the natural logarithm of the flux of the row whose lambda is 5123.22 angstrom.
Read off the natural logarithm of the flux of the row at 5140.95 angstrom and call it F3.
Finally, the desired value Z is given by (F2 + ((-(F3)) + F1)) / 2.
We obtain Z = 0.64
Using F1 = 1.25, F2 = 1.39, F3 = 1.37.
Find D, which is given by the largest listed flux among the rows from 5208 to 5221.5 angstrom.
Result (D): 4.747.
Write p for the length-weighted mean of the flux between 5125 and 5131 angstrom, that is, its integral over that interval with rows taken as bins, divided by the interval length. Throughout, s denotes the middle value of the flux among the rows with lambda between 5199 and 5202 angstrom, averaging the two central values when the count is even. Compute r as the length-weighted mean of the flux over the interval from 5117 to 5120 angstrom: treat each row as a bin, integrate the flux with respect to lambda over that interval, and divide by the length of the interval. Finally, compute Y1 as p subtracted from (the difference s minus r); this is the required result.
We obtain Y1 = -4.13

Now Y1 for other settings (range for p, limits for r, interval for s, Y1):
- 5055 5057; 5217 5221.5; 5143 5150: -4.50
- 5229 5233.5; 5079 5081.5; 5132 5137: -4.30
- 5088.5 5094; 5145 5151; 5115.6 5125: -5.10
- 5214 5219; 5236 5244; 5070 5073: -4.28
